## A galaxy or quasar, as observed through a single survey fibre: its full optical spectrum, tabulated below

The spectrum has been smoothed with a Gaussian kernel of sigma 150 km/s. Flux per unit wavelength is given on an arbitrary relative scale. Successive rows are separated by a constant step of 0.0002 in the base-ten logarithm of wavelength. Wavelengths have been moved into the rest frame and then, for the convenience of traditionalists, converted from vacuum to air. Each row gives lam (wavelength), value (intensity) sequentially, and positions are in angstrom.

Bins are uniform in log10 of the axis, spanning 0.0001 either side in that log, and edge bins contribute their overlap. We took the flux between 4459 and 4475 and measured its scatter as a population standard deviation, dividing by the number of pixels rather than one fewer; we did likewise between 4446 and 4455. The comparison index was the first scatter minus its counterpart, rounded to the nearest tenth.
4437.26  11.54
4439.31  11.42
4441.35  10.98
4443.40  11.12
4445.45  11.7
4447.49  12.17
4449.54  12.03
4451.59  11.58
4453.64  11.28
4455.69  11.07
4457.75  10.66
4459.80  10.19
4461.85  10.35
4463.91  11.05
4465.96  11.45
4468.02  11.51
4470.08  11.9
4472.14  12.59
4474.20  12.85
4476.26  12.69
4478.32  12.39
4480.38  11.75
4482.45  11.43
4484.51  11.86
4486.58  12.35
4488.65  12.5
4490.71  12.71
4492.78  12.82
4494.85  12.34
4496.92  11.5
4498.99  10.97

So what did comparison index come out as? 0.5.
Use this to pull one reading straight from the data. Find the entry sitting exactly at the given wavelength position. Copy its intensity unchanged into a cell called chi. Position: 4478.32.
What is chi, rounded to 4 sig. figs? 12.39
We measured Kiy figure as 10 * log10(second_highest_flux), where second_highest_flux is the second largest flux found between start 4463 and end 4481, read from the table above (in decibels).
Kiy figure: 11.0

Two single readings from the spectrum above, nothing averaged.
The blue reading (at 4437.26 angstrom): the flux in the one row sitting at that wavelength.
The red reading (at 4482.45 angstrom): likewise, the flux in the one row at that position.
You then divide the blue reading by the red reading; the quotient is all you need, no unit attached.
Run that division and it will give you 1.01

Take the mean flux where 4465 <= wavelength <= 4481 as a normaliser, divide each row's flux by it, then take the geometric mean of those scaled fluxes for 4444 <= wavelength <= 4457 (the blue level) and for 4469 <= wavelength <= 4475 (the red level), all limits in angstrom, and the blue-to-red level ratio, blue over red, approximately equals 0.94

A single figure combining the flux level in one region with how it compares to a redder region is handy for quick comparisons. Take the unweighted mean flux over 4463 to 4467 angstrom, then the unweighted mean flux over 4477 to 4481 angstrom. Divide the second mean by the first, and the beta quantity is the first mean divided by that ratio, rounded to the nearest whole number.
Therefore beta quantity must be 10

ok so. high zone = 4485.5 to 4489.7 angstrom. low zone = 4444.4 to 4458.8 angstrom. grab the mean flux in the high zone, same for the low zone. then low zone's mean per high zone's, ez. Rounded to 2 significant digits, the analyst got 0.93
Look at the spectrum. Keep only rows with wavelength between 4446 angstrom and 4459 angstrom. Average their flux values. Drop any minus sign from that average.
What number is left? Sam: 11.5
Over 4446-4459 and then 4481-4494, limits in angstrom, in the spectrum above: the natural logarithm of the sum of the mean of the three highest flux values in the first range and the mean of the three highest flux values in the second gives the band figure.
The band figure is 3.203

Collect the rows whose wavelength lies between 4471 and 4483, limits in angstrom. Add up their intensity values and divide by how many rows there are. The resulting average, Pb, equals 12.3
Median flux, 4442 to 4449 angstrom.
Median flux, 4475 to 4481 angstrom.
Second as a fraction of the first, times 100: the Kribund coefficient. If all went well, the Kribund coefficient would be 106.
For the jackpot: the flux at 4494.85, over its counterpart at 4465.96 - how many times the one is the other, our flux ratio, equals 1.08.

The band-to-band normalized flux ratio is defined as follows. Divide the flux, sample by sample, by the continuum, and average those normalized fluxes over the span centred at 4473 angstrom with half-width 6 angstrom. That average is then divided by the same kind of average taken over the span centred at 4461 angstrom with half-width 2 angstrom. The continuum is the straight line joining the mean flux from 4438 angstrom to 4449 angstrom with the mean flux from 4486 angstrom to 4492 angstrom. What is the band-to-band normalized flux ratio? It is 1.17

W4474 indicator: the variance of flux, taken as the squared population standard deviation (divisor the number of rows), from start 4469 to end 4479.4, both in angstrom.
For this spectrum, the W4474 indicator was 0.11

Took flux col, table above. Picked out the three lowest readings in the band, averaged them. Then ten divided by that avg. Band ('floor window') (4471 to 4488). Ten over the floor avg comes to 0.856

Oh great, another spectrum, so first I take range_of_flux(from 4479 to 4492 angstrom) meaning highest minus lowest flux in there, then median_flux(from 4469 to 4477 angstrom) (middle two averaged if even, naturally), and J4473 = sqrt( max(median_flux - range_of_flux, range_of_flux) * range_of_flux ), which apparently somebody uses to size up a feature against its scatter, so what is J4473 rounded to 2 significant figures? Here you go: 3.8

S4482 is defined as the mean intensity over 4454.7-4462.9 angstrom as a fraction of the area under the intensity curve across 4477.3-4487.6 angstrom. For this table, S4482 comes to 0.09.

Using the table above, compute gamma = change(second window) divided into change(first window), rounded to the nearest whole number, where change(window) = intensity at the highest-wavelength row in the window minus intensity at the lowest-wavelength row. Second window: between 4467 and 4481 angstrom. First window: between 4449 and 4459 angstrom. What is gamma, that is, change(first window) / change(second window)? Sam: -6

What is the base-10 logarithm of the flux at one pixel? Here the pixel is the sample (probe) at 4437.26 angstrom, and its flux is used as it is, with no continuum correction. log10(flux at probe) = 1.06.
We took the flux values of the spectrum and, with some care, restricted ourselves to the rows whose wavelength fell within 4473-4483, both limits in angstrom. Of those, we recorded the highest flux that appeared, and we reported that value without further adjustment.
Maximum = 12.85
